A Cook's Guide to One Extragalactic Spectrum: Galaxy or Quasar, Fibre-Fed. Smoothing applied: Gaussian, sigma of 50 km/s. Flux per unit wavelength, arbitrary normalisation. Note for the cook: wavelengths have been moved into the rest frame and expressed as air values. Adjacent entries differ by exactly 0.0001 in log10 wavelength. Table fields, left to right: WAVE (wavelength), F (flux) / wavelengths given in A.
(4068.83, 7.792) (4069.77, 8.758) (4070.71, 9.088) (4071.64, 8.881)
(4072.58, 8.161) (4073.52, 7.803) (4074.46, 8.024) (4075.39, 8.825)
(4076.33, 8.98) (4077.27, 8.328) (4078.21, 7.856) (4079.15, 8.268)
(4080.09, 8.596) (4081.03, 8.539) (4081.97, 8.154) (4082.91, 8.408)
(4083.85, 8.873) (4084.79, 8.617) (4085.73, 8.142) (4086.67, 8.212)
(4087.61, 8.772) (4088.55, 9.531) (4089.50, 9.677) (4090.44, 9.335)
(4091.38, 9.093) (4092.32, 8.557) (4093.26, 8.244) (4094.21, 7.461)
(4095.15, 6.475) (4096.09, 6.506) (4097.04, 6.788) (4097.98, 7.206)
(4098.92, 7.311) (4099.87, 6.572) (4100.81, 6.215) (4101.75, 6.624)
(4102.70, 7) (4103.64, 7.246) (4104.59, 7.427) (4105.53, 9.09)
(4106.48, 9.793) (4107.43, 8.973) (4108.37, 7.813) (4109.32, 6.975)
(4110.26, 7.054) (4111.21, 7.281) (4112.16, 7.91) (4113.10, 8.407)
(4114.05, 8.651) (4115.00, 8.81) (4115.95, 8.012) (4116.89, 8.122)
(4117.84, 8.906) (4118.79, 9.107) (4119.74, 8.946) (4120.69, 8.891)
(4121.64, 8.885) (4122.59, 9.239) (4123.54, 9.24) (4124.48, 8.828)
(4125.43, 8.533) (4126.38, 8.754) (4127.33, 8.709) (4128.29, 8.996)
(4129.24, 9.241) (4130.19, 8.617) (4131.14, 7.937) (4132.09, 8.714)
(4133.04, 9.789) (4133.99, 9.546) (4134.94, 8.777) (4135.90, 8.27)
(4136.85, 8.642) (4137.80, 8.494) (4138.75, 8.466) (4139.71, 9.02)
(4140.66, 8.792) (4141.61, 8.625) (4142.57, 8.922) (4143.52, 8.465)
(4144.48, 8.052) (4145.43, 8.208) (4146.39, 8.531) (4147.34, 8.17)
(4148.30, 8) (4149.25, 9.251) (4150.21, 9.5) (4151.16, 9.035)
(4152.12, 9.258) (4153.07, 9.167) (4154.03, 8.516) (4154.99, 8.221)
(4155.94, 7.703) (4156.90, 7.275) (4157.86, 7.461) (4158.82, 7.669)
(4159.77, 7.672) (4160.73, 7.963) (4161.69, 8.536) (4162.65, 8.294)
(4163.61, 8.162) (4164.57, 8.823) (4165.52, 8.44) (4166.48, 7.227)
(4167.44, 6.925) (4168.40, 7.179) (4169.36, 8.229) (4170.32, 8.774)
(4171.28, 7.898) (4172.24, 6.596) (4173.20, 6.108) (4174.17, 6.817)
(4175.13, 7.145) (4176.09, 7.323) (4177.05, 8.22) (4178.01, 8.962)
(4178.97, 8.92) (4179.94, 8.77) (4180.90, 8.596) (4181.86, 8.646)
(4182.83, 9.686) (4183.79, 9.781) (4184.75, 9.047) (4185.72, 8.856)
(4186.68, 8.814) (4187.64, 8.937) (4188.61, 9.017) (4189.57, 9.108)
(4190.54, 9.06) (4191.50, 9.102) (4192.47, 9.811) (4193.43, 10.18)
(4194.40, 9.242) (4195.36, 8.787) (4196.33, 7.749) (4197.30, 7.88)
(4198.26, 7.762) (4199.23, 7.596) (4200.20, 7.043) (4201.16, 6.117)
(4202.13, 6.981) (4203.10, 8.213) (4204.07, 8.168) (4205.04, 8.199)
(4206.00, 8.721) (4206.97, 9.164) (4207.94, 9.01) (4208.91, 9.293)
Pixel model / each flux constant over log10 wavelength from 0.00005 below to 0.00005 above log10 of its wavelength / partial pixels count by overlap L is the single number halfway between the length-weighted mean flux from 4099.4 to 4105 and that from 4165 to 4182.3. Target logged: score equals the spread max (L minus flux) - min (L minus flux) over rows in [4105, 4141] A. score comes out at 2.8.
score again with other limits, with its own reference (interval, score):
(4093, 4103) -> 2.0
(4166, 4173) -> 2.2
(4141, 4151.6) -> 1.5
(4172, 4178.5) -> 2.9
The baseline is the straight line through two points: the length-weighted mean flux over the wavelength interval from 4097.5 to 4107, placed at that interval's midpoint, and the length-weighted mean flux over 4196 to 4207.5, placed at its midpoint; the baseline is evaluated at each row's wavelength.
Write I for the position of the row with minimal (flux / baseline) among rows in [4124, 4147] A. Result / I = 4131.14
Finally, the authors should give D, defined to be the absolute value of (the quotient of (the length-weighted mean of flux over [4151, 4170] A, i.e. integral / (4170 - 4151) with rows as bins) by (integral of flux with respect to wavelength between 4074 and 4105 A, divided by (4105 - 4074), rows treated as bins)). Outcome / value 1.010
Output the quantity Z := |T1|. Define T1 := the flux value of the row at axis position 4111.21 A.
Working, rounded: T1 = 7.281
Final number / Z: 7.3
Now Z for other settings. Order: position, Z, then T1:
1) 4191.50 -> 9.1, 9.102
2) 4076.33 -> 9.0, 8.98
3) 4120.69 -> 8.9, 8.891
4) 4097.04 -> 6.8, 6.788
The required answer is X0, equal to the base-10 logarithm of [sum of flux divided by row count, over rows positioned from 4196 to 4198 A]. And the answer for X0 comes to 0.893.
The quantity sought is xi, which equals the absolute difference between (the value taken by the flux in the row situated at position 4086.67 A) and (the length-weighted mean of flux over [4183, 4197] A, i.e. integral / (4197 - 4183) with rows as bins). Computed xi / 0.9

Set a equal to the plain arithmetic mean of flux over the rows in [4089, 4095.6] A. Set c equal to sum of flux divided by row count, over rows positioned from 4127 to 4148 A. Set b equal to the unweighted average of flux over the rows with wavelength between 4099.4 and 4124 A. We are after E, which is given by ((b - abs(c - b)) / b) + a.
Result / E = 9.3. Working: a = 8.4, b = 8.1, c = 8.68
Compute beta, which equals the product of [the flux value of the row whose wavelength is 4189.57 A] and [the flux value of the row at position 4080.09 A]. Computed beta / 78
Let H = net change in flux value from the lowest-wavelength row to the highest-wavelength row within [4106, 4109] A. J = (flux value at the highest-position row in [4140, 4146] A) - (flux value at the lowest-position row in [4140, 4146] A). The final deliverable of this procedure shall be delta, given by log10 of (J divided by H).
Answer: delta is -0.5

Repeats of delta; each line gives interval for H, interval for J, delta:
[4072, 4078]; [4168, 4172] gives 0.6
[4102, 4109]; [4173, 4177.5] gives 0.4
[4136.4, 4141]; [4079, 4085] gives 0.4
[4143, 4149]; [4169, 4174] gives 0.7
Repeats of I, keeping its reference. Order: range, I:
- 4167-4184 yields 4173.20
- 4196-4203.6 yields 4201.16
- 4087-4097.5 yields 4095.15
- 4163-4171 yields 4167.44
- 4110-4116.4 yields 4110.26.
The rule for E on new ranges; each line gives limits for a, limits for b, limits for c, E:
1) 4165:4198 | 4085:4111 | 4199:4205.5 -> 9.4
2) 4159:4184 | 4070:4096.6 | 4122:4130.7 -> 9.0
